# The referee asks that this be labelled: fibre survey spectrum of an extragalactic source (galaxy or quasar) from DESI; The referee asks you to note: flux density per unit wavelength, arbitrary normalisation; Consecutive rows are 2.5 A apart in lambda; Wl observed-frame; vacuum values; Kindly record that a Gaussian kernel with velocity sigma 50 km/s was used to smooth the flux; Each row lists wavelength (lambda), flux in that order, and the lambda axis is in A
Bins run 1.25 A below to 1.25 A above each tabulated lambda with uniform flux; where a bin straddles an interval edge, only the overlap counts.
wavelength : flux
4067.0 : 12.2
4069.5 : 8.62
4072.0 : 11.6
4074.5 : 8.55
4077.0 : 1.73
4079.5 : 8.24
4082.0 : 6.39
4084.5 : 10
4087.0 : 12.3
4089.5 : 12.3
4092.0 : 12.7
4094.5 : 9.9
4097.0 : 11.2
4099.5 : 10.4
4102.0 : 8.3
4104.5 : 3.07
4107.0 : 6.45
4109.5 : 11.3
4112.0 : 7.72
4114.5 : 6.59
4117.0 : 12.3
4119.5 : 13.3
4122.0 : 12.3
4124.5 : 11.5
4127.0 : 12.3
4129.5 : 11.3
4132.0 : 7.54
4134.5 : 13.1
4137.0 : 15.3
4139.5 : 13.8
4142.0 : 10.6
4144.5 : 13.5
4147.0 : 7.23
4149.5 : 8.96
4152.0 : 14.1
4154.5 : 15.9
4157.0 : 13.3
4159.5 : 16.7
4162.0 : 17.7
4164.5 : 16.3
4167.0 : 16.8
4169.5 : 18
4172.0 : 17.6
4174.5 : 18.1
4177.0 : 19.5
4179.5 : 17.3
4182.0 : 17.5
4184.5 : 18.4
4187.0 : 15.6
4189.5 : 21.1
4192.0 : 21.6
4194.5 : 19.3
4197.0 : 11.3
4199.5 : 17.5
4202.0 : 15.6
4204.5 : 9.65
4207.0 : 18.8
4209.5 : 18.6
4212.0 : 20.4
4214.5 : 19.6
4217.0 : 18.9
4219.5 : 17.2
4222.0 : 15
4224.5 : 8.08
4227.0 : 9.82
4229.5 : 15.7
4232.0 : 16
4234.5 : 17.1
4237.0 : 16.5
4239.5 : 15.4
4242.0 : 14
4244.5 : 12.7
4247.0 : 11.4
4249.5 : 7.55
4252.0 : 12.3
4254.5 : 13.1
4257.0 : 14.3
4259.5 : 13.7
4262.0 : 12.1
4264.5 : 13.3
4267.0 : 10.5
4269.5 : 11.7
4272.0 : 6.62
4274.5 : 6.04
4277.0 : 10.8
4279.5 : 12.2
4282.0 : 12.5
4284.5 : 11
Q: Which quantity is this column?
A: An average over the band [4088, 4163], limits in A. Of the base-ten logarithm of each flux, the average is 1.03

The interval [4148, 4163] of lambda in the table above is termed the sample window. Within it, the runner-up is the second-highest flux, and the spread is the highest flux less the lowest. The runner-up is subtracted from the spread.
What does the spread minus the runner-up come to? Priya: -8.0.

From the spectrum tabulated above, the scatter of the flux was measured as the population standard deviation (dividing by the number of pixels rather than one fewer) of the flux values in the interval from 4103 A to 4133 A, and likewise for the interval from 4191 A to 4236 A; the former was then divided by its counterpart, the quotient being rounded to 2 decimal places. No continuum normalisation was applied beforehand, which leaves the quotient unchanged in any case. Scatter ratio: 0.80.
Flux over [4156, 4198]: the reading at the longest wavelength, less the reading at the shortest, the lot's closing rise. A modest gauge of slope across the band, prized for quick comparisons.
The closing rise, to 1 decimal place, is -2.0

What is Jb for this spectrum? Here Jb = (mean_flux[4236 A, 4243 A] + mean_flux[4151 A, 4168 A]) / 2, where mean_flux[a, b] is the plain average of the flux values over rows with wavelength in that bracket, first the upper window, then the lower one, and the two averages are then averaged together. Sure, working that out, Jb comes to 16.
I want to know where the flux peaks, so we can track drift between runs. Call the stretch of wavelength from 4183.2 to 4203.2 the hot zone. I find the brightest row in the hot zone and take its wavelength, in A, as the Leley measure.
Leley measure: 4192.0 A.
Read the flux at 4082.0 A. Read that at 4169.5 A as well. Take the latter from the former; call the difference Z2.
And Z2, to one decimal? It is -11.6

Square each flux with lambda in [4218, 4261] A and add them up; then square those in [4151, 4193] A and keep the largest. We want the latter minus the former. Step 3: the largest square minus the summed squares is -2780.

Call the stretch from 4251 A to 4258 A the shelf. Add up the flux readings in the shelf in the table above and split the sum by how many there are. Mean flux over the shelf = 13.2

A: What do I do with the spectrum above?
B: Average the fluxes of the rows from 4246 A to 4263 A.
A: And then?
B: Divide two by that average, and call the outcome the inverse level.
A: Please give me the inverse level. 0.166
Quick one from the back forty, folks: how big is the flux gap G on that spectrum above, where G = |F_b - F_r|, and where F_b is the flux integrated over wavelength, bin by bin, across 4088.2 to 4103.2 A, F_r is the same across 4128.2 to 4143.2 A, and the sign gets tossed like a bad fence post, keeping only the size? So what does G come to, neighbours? 17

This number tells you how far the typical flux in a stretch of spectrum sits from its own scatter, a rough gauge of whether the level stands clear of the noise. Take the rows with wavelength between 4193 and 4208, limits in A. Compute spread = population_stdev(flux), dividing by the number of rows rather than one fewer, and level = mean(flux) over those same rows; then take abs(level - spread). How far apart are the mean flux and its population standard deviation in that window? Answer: 12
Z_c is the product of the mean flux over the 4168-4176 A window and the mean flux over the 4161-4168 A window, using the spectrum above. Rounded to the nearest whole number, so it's 303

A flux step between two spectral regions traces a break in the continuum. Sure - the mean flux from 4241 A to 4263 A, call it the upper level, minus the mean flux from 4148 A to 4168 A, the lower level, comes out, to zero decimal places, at -3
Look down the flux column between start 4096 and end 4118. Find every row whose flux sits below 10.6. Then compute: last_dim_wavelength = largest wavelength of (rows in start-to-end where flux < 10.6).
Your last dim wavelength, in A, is 4114.5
